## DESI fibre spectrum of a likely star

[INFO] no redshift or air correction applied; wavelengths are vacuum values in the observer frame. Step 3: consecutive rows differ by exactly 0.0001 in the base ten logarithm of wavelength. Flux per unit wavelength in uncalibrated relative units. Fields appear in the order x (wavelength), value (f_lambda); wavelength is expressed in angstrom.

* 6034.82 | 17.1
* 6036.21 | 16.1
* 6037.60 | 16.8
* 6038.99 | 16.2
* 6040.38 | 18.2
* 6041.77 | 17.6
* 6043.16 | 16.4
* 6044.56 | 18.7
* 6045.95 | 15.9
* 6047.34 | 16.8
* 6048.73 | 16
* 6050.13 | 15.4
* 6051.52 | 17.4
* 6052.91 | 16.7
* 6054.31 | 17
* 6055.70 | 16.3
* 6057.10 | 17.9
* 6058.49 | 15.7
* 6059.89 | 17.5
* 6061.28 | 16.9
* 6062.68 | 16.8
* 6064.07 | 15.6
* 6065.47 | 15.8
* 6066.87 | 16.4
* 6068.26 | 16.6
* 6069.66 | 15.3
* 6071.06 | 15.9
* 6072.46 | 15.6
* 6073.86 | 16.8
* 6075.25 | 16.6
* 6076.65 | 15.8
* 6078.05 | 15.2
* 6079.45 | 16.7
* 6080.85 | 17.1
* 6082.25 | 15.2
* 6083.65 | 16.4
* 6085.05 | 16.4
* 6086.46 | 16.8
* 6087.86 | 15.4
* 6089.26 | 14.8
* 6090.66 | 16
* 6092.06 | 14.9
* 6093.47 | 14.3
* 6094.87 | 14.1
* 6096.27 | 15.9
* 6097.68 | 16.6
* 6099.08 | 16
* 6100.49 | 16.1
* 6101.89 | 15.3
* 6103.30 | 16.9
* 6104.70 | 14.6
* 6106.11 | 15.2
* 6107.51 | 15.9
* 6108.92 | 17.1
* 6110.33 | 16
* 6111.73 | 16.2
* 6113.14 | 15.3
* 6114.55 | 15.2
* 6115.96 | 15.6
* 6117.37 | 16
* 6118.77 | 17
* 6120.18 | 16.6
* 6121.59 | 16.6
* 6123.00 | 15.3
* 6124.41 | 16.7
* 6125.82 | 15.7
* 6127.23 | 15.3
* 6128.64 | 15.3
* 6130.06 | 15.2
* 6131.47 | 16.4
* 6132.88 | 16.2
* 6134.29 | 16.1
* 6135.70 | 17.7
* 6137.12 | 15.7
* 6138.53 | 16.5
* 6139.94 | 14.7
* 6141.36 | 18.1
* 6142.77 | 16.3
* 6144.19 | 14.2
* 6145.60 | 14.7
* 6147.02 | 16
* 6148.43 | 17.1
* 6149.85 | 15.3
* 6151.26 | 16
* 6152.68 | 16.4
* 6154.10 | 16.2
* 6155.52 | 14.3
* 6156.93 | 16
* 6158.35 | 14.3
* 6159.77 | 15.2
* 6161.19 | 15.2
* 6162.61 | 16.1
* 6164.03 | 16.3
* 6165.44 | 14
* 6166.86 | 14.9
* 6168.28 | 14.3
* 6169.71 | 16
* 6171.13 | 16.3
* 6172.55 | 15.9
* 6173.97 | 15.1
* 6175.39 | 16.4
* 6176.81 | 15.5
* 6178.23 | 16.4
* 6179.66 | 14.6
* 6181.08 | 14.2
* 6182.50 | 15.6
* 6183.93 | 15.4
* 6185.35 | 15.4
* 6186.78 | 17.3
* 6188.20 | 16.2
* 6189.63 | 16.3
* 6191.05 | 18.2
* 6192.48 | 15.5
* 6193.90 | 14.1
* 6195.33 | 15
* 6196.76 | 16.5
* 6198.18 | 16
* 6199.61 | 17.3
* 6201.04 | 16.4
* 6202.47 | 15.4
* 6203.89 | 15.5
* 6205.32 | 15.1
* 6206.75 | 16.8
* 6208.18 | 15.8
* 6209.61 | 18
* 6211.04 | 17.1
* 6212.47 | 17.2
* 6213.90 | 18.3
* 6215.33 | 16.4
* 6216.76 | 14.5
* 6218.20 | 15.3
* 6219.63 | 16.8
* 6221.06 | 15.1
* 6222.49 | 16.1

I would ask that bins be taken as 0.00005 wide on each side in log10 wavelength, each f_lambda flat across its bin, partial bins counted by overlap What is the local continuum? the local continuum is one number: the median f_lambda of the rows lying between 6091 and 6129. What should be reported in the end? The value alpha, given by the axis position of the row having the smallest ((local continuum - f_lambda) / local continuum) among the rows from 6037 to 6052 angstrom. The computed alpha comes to 6044.56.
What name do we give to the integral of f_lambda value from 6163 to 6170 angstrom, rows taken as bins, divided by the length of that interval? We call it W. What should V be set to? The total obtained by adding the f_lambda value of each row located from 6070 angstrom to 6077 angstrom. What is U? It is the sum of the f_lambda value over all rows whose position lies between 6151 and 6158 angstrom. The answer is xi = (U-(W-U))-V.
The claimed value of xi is 62.0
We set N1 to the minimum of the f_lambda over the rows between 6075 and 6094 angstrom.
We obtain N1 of 14.3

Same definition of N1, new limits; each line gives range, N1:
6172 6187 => 14.2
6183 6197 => 14.1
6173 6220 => 14.1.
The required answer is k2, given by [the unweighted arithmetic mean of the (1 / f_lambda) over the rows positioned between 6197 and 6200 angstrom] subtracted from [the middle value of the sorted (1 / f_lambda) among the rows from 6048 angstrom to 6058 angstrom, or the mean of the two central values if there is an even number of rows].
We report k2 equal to 0.000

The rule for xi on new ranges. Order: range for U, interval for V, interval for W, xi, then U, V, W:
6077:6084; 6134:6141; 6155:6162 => 65.5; 80.6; 80.7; 15.0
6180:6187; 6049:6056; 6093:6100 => 57.6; 77.9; 82.8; 15.4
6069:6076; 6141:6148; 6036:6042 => 64.1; 80.2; 79.3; 17.0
